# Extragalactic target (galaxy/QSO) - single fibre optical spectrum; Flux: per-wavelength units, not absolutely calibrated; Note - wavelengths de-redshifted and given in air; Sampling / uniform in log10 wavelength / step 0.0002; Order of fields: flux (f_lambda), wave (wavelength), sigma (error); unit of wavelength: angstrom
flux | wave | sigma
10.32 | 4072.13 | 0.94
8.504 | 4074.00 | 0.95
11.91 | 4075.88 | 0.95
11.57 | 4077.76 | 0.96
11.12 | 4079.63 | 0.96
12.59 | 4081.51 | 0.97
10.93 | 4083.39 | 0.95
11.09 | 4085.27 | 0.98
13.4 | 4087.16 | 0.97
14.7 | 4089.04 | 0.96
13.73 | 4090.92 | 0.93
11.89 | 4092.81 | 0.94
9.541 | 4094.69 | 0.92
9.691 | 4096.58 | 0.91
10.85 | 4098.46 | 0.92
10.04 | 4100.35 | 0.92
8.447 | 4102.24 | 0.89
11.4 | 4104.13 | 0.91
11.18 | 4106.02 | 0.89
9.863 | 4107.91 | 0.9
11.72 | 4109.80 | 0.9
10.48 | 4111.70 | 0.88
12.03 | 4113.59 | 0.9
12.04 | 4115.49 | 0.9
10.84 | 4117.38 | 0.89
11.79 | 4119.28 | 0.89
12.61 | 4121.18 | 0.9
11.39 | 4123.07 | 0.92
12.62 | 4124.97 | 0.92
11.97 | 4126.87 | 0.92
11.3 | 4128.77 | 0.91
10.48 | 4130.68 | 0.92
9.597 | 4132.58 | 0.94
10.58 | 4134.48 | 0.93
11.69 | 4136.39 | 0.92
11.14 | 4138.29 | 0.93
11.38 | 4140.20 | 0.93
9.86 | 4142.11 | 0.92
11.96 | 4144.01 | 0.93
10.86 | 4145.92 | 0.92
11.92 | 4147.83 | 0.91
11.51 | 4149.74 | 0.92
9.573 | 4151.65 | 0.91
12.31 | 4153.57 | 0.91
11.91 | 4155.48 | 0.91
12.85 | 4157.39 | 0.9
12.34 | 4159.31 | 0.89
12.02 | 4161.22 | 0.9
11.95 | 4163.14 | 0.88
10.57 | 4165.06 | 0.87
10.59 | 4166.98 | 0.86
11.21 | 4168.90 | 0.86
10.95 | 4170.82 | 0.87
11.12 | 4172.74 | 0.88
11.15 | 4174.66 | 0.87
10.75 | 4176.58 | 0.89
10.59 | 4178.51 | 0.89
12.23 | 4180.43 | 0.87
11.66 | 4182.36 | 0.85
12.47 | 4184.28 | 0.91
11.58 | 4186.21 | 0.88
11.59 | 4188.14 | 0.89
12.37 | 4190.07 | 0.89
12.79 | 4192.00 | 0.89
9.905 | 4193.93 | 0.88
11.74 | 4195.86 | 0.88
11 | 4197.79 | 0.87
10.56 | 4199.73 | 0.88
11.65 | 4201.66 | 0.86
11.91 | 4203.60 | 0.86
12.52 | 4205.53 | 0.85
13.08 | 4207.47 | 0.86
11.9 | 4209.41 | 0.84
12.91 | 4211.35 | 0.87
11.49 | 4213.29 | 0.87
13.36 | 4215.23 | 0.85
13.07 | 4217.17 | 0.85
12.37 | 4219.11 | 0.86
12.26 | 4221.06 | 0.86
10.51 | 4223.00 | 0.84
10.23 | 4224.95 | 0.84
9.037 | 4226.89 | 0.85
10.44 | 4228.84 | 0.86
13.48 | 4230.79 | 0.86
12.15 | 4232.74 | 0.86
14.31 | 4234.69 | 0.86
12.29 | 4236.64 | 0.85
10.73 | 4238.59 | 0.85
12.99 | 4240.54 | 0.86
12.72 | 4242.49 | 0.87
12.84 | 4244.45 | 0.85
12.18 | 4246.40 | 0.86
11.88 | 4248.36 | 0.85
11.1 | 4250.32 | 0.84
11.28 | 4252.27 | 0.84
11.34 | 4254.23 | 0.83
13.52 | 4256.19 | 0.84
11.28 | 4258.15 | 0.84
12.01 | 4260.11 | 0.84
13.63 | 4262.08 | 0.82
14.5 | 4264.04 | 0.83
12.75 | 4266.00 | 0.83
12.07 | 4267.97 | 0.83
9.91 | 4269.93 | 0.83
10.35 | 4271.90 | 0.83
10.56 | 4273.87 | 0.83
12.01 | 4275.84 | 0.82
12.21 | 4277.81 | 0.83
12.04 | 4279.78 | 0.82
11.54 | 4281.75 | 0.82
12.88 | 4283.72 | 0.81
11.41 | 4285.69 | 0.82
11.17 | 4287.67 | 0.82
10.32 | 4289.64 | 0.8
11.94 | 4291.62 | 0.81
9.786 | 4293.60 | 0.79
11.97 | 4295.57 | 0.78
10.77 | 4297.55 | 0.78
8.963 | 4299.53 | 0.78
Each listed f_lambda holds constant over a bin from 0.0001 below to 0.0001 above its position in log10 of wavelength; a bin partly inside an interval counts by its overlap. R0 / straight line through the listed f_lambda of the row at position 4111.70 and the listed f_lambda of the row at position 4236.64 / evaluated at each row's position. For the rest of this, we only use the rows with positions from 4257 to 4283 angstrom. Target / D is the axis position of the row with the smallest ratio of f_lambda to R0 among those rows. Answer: 4269.93 angstrom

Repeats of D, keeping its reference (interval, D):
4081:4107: 4102.24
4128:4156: 4151.65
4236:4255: 4238.59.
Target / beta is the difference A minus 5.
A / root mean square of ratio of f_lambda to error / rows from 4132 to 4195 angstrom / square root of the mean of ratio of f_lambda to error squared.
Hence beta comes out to 7.7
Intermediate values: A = 12.7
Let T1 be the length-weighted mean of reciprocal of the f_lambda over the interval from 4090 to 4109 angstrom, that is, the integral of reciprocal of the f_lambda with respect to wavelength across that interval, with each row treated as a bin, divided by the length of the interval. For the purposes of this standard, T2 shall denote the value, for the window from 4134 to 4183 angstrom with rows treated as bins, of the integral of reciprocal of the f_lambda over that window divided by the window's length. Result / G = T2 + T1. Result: 0.184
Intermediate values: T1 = 0.095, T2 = 0.0886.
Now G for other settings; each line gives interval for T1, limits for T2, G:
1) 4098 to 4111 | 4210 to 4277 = 0.181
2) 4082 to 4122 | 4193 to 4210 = 0.176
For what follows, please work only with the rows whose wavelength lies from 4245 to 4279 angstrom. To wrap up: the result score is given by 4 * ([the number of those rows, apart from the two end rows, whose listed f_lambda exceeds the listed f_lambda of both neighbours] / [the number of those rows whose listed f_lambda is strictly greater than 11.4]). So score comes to 0.8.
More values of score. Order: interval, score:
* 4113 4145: 2.5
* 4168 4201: 2.5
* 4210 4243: 1.3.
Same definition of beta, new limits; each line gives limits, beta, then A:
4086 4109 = 7.3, 12.3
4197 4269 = 9.3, 14.3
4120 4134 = 7.5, 12.5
